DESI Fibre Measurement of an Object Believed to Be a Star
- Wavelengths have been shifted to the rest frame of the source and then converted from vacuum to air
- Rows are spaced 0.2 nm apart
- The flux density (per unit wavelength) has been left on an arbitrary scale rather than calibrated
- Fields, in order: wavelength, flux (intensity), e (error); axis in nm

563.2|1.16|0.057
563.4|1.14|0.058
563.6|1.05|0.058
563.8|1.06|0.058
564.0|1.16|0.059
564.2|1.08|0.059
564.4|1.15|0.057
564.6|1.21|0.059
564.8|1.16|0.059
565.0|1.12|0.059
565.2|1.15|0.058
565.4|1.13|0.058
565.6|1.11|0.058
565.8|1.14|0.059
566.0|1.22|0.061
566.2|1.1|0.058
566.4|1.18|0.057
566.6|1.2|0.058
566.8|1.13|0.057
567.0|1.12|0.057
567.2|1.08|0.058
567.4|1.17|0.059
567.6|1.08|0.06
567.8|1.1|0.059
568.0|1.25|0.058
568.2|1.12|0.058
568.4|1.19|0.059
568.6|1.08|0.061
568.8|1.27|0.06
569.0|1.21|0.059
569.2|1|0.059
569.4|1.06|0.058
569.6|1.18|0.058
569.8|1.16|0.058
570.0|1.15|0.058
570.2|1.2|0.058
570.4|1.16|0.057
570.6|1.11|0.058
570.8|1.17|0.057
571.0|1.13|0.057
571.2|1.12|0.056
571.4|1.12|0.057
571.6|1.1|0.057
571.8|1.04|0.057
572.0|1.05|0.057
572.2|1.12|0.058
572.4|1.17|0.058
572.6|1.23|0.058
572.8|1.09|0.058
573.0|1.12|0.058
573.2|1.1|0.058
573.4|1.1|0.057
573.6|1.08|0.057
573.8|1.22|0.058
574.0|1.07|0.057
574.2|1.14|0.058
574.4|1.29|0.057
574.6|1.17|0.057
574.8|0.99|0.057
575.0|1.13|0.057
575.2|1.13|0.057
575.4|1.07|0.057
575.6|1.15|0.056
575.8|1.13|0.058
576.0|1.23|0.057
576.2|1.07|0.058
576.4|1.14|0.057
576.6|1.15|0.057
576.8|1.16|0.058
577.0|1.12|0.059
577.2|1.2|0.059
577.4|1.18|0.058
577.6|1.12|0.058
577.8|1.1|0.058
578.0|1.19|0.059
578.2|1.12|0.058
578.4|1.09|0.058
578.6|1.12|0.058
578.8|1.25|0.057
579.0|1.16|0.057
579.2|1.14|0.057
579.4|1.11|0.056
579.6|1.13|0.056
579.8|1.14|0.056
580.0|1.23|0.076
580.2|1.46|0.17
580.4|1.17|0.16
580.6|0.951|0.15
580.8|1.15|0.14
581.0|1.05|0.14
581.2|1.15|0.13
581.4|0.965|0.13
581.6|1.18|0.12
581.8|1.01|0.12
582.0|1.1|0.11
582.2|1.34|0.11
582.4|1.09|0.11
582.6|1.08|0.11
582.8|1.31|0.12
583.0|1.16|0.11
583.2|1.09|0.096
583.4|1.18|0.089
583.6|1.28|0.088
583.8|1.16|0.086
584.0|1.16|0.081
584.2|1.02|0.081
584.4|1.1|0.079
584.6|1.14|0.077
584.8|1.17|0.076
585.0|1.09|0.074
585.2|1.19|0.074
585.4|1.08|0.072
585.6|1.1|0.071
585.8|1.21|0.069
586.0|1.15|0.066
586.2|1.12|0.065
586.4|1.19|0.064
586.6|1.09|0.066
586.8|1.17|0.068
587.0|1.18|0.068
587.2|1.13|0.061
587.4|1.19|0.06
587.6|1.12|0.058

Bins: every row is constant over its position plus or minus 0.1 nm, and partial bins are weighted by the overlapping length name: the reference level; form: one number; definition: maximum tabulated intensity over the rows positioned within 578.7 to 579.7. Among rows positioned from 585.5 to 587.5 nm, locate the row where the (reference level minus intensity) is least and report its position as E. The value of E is 585.8 nm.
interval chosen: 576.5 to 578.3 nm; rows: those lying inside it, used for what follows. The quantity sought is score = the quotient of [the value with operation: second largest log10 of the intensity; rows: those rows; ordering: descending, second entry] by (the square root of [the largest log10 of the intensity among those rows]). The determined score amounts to 0.268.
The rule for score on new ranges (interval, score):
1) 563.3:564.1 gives 0.224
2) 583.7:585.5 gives 0.248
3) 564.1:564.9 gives 0.224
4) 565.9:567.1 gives 0.269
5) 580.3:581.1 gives 0.232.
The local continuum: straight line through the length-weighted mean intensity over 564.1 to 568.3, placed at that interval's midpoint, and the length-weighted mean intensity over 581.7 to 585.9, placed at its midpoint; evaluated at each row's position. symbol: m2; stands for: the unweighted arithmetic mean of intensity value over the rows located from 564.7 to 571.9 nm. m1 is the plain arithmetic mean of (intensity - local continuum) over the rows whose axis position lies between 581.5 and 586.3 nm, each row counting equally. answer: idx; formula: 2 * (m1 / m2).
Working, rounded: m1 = 0.0005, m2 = 1.14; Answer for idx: 0.001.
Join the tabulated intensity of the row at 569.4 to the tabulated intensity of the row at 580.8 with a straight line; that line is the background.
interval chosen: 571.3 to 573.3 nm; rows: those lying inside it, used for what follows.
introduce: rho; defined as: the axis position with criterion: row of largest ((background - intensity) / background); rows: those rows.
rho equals 571.8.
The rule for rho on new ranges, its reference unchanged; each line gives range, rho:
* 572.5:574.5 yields 574.0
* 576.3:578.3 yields 577.8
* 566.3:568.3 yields 567.6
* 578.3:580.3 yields 578.4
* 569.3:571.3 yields 569.4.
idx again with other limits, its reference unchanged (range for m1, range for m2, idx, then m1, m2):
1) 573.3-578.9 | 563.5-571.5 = -0.008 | -0.0048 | 1.14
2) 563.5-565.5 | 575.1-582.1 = -0.027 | -0.0156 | 1.14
